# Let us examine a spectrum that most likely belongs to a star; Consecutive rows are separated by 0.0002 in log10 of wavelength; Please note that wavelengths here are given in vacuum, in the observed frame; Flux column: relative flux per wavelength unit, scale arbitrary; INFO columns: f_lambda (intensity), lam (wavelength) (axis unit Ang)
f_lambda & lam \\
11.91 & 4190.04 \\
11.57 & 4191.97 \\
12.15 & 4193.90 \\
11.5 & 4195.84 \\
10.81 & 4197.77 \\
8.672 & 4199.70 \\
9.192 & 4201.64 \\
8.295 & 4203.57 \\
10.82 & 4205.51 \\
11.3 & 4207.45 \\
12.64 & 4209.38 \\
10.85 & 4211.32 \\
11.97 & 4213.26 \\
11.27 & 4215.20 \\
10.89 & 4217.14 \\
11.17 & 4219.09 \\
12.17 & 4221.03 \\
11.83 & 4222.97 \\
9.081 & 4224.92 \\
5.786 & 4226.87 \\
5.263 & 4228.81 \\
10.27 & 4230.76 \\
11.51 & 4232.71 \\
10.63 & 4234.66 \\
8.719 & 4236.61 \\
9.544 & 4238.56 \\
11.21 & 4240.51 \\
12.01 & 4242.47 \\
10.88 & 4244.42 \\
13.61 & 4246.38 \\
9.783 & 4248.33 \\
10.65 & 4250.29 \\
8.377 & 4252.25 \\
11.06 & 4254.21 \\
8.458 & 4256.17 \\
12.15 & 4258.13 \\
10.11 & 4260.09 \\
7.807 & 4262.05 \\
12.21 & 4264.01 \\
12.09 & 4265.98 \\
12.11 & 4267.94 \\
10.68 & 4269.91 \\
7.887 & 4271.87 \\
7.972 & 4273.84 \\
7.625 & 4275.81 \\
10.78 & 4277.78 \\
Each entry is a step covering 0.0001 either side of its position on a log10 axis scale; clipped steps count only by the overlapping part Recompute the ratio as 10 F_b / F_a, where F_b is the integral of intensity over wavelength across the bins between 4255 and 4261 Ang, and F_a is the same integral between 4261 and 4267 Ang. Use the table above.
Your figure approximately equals 9.6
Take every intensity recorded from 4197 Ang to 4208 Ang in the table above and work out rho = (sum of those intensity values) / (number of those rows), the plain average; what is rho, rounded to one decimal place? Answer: 9.8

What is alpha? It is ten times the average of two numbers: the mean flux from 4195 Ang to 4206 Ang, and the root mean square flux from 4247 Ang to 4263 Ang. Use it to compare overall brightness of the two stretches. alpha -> 99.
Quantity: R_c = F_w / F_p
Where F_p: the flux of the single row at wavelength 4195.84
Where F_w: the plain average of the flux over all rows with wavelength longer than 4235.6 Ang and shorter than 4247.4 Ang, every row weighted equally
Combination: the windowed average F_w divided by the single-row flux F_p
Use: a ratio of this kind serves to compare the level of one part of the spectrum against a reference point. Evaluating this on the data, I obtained 0.96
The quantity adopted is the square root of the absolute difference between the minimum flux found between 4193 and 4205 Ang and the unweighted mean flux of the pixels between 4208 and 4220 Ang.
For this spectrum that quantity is 1.78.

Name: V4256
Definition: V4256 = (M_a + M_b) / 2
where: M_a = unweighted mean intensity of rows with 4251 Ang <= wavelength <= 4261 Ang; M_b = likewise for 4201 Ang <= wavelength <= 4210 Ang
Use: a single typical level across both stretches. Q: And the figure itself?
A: 10.2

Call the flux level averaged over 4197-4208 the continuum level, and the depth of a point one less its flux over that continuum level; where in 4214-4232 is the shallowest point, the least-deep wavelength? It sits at 4221.03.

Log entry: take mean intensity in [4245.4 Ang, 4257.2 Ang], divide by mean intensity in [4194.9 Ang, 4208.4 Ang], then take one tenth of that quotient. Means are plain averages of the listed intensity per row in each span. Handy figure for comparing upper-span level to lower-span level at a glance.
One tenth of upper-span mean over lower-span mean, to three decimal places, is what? 0.102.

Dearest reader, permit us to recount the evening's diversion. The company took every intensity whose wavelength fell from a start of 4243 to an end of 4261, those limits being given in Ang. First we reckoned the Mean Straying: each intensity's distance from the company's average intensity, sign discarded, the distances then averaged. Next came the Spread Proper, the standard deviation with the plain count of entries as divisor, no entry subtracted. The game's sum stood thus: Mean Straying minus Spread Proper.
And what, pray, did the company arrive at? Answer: -0.34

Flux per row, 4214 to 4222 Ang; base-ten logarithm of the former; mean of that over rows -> 1.056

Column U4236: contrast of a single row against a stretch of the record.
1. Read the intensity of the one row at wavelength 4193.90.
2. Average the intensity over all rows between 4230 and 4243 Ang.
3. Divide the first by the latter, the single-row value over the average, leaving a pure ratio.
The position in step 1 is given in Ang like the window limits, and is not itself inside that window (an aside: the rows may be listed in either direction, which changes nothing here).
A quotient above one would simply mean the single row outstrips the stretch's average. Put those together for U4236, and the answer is 1.2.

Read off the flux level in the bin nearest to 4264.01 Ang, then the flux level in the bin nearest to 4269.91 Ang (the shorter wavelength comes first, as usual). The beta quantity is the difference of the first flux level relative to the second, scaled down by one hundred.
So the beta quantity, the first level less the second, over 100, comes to 0.02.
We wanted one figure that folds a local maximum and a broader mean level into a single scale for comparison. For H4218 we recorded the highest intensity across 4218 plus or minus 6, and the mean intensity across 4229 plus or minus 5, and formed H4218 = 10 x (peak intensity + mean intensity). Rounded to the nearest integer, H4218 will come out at 206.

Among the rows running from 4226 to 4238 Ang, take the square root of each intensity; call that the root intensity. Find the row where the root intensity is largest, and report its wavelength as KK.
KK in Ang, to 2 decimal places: 4232.71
